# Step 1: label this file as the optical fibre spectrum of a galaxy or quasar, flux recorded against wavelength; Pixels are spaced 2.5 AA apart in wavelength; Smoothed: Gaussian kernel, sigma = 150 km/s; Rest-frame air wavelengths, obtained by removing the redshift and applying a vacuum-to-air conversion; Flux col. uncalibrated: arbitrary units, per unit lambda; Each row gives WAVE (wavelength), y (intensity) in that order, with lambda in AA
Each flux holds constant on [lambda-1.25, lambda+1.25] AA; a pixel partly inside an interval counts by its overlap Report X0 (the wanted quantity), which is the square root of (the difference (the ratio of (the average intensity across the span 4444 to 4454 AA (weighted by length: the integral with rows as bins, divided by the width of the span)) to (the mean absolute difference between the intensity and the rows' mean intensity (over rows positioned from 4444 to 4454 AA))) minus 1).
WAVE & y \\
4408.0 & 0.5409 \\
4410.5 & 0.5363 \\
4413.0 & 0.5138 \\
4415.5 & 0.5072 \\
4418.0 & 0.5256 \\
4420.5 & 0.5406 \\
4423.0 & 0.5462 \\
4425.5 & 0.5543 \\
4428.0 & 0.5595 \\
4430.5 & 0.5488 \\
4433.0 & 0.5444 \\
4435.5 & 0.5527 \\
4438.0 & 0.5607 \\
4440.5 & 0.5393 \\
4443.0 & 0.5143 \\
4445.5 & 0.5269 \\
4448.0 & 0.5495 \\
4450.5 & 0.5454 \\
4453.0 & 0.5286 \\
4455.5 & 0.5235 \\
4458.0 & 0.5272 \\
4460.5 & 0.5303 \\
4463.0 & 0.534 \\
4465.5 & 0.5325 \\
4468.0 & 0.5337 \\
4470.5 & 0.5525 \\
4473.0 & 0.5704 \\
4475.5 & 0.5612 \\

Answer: 7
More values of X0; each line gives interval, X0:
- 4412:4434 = 6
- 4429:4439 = 10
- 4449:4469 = 11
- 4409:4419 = 7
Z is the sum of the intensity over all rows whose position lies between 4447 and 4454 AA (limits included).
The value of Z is 1.62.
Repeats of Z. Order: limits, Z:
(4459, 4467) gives 1.60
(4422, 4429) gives 1.66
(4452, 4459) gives 1.58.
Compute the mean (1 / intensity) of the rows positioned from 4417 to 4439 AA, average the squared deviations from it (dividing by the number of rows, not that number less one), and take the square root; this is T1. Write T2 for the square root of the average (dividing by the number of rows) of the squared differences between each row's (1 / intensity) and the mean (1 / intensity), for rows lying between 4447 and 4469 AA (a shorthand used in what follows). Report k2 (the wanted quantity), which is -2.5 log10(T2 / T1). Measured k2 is 0.2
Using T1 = 0.034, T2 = 0.028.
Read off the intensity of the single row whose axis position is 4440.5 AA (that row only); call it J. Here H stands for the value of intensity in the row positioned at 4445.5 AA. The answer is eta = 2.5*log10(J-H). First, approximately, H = 0.5269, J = 0.5393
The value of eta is -4.8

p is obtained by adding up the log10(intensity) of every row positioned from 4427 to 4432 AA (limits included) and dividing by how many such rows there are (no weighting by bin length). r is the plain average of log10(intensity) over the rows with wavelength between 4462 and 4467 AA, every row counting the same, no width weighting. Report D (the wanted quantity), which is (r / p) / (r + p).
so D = -2.01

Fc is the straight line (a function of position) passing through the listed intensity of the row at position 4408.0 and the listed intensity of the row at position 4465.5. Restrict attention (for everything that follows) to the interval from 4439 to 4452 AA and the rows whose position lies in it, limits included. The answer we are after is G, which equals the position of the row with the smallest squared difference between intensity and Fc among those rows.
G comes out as 4440.5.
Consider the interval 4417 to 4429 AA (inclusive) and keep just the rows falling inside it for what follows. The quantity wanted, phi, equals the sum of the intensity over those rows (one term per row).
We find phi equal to 2.73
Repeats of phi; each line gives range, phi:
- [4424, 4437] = 2.76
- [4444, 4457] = 2.67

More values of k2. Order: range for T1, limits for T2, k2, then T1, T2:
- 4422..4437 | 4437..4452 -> -1.2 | 0.017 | 0.053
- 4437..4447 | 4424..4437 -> 1.4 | 0.059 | 0.017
